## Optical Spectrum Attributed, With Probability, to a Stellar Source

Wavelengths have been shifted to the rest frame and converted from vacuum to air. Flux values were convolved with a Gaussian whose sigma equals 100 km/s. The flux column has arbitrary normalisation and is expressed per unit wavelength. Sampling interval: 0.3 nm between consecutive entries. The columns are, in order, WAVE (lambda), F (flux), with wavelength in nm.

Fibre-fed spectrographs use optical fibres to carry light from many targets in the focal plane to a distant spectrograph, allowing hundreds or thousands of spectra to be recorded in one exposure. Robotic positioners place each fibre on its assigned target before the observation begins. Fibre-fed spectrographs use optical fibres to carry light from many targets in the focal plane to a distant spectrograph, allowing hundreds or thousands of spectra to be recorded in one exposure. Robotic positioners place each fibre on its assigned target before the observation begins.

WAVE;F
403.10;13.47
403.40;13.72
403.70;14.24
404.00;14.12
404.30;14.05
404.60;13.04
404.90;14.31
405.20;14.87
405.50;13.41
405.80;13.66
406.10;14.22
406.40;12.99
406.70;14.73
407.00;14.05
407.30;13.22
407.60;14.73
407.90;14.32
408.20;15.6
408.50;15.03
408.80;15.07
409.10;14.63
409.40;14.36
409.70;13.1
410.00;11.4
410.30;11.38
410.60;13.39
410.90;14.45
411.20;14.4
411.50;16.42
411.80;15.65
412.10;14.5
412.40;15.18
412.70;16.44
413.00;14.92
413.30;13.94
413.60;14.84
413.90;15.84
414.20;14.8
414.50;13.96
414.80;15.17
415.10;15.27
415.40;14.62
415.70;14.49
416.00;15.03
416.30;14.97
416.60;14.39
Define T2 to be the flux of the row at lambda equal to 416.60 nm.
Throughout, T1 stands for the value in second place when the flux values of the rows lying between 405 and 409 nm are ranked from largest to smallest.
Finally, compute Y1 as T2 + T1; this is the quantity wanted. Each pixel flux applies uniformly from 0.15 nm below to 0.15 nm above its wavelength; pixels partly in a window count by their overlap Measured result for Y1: 29.5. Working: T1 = 15.07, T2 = 14.39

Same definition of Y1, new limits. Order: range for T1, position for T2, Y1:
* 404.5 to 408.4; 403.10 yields 28.3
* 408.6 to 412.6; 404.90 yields 30.0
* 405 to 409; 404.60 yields 28.1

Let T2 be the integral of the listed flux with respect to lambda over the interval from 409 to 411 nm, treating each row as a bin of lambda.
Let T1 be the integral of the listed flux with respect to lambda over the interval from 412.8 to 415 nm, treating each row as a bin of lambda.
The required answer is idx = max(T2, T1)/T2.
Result 1.24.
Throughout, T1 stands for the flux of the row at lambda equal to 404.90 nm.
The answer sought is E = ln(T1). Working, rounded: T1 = 14.31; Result 2.66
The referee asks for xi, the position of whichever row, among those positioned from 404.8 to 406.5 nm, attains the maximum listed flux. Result 405.20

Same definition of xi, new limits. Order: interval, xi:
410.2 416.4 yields 412.70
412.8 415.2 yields 413.90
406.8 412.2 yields 411.50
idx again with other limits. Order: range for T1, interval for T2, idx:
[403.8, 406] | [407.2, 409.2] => 1.04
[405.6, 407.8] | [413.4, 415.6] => 1.00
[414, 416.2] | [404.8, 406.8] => 1.16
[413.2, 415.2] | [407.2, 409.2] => 1.01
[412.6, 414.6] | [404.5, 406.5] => 1.08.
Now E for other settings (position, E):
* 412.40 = 2.72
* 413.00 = 2.70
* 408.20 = 2.75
